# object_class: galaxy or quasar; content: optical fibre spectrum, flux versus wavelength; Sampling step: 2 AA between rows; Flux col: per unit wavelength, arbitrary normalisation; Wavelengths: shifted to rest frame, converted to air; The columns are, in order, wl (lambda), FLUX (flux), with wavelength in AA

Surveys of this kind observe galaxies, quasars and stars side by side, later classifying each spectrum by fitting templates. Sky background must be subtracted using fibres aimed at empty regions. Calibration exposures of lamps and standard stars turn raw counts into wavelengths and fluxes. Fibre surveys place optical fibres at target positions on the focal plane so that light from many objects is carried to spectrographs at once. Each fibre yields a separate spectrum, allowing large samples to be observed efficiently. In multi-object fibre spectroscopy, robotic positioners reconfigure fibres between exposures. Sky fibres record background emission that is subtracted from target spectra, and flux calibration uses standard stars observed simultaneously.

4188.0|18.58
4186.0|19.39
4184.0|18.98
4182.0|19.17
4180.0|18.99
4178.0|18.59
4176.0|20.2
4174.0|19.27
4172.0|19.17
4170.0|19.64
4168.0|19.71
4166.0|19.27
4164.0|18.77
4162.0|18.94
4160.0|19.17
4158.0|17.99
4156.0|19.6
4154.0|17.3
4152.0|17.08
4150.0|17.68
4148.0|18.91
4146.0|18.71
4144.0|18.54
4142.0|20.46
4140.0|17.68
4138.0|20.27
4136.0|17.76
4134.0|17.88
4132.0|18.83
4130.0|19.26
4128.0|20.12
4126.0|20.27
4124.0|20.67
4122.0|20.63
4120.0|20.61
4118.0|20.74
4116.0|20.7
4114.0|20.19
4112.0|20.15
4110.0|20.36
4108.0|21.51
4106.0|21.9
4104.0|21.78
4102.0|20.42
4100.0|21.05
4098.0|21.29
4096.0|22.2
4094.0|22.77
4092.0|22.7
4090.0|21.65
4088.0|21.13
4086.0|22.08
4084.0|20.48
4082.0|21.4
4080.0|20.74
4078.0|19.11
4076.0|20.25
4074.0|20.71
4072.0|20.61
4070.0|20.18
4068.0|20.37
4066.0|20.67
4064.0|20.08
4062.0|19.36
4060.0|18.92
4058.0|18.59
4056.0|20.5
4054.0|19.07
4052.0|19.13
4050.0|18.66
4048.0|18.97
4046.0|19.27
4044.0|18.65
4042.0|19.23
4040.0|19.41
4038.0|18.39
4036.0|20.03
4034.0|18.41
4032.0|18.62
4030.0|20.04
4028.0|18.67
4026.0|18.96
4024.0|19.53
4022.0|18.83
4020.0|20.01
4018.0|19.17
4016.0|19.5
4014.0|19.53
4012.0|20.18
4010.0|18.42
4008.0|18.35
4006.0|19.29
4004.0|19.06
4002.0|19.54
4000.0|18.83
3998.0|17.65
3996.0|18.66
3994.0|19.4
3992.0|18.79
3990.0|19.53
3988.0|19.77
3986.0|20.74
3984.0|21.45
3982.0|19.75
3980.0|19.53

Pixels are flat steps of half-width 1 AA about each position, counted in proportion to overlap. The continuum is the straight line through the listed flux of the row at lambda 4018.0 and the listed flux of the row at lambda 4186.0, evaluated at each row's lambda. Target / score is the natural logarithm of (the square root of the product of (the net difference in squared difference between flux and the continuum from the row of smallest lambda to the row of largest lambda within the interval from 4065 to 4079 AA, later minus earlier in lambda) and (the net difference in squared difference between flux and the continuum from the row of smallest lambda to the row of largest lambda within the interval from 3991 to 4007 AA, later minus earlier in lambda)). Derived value -0.8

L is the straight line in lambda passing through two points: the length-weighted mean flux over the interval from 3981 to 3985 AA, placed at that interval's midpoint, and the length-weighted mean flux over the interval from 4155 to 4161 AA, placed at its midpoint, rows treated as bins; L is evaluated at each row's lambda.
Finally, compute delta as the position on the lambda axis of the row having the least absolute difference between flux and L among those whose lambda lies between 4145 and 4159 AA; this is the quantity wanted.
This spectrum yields 4148.0 AA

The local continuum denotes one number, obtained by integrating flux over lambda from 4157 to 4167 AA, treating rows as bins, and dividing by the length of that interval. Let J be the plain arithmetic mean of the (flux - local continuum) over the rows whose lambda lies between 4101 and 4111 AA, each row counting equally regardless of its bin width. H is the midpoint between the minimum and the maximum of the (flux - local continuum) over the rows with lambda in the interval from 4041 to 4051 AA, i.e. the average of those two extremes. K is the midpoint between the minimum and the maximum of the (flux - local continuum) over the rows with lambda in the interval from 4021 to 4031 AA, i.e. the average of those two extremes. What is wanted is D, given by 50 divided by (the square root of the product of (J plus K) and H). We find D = 81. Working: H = 0.13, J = 2.4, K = 0.5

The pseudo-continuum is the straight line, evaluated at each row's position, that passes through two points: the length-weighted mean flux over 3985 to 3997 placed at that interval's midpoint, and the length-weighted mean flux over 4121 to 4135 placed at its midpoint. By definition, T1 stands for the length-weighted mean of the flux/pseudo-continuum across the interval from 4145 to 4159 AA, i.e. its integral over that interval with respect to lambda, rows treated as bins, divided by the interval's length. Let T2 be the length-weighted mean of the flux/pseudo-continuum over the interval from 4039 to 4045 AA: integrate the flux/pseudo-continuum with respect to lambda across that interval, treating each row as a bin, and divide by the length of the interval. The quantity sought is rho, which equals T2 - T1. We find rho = 0.05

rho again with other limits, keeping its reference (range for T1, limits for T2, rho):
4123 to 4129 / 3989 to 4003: -0.06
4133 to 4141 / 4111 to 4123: 0.11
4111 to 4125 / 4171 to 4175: -0.07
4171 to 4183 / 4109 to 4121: 0.07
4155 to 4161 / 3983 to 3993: 0.07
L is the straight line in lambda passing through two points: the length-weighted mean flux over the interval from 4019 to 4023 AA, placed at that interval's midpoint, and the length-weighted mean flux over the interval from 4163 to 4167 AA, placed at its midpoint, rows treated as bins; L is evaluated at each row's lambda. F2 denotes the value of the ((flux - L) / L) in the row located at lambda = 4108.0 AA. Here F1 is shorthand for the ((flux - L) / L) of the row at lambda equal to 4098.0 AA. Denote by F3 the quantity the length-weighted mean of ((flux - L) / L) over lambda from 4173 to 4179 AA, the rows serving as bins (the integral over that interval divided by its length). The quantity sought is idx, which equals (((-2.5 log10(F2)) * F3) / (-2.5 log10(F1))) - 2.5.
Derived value -2.48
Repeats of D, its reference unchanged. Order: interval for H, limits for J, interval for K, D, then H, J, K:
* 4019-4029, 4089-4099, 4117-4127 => 31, 0.51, 3.3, 1.7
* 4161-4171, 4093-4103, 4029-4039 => 44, 0.41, 2.7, 0.4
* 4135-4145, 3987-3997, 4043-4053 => 139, 0.24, 0.4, 0.1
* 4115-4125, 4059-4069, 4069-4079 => 25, 1.85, 1.1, 1.1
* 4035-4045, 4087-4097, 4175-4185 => 41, 0.38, 3.3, 0.6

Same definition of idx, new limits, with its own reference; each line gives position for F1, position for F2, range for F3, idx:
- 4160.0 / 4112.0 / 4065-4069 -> -2.46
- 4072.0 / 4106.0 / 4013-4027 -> -2.50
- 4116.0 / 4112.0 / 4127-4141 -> -2.52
